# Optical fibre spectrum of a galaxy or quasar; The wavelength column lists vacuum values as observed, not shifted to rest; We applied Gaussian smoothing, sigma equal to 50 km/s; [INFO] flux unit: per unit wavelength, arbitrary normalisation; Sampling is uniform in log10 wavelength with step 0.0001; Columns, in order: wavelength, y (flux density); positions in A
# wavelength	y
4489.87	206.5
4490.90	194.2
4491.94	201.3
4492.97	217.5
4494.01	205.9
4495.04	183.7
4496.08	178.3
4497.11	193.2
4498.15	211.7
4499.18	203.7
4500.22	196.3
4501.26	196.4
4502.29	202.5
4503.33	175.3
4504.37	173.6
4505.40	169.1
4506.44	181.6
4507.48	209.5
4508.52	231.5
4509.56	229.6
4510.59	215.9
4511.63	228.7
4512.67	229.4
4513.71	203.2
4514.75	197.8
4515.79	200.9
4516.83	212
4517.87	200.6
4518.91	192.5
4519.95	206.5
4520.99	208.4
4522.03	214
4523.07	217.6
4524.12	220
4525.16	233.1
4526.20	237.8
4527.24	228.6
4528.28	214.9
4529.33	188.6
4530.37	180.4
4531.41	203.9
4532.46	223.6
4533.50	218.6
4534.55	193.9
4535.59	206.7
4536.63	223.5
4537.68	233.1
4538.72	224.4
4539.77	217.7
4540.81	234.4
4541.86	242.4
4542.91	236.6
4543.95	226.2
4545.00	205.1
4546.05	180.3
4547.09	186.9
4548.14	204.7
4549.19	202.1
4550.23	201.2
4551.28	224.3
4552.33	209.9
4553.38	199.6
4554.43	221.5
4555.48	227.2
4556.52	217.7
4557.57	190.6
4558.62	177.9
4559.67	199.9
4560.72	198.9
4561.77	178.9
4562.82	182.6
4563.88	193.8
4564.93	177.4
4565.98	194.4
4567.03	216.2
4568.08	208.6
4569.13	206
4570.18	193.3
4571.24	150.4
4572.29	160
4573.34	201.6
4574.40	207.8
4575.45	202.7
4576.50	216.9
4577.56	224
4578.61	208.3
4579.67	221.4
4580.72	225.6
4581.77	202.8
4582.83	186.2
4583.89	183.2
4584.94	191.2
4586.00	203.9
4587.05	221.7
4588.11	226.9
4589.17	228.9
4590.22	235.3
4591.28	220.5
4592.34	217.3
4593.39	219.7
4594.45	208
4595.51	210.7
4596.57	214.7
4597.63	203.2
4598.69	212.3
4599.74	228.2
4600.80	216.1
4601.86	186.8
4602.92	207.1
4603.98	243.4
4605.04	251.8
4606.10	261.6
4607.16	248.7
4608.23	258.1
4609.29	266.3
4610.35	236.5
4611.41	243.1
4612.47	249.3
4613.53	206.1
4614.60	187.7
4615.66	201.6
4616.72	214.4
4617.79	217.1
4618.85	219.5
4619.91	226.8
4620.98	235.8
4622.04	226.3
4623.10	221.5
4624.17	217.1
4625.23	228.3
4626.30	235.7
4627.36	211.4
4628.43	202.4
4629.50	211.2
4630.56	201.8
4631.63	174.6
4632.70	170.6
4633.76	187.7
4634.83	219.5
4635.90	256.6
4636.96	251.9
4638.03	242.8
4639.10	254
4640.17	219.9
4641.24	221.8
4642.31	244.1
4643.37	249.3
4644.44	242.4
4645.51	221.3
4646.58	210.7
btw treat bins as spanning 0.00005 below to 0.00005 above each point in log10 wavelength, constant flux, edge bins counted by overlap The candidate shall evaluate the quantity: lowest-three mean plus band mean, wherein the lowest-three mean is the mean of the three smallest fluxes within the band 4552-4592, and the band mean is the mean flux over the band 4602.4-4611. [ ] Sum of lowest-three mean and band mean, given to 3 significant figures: 409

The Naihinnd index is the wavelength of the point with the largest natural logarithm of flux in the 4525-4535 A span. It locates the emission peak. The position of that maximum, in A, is 4526.20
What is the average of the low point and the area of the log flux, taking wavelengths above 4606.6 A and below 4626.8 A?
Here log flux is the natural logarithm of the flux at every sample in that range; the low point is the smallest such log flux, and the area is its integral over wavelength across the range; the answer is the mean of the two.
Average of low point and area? 57.4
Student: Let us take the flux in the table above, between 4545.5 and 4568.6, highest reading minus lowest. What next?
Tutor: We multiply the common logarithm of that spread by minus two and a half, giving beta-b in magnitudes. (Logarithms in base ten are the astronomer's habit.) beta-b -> -4.24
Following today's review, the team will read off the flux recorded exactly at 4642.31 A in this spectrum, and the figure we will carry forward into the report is 244.1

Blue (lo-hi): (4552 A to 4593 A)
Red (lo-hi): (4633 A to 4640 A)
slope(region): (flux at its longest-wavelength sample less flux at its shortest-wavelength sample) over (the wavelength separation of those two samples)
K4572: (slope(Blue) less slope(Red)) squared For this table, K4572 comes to 150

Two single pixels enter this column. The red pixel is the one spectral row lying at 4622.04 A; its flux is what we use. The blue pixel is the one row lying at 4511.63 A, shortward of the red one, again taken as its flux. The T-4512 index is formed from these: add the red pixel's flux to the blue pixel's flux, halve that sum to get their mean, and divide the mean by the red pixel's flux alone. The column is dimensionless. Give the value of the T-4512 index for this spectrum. 1.01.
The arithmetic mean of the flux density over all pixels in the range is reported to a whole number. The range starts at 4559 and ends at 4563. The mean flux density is 190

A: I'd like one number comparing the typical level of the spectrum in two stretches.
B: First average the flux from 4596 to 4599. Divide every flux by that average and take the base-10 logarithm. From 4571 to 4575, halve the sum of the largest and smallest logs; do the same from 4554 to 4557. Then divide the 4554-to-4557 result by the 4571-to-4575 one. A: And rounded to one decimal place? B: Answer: -0.3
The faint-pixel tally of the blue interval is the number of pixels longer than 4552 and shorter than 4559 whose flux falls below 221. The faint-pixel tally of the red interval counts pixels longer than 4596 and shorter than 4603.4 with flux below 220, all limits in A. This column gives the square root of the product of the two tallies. 5.5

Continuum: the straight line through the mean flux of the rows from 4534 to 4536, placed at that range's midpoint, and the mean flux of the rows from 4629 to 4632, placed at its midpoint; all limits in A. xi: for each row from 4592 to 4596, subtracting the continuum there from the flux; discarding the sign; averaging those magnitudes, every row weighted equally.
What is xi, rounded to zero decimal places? 16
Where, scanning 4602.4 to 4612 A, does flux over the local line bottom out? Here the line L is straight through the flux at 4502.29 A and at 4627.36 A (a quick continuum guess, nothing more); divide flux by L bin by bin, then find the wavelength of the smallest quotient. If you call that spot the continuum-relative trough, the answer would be 4602.92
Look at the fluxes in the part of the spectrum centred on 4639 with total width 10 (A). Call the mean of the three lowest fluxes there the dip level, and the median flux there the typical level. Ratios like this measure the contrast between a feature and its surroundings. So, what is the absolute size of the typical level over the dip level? 1.11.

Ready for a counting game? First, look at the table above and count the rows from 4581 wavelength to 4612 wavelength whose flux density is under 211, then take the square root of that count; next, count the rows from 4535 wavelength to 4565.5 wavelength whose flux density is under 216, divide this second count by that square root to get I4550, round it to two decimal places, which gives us 5.38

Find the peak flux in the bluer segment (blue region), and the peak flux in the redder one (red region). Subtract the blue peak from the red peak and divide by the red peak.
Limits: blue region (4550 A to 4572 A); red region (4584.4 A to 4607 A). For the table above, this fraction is 0.13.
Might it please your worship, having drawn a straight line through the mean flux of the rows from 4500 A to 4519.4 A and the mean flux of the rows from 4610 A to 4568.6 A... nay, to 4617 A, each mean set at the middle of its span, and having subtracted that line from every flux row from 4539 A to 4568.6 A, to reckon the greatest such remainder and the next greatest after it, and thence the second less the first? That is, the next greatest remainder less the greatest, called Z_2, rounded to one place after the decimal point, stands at -6.0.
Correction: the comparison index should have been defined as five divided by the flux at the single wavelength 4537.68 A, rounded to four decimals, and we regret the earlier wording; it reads 0.0215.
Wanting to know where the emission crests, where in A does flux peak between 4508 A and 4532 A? 4526.20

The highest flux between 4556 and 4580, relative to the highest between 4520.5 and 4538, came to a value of 0.94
